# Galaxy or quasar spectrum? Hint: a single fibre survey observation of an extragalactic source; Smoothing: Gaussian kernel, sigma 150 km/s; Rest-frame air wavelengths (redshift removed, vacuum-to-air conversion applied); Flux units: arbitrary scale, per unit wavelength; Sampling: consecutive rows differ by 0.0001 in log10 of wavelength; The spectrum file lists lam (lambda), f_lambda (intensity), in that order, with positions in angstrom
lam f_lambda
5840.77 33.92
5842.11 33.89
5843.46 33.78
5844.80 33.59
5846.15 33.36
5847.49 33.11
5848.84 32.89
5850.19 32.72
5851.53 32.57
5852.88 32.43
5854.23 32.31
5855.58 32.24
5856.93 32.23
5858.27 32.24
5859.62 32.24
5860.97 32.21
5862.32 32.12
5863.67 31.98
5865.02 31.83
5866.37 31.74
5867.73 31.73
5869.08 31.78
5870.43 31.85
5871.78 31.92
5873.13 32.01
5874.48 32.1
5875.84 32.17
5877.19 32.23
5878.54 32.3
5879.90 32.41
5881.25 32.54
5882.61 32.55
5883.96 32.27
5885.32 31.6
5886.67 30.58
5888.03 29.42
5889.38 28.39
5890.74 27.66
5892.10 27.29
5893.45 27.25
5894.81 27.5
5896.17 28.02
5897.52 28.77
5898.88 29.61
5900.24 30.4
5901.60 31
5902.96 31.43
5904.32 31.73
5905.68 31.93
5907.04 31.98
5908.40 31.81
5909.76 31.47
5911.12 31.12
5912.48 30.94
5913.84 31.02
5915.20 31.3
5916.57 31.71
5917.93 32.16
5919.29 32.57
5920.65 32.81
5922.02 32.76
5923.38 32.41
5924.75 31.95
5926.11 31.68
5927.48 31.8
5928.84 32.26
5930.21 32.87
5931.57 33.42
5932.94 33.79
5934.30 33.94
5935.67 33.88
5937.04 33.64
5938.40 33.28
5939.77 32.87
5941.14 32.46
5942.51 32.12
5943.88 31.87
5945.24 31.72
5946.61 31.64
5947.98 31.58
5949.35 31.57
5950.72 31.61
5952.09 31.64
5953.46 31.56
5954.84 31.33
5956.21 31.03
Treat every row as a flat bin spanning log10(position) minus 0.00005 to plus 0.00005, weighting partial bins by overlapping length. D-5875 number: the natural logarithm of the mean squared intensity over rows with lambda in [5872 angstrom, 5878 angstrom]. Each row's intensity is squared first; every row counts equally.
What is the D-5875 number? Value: 6.94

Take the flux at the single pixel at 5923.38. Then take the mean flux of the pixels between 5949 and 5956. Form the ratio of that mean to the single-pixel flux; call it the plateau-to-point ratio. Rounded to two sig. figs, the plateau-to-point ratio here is 0.97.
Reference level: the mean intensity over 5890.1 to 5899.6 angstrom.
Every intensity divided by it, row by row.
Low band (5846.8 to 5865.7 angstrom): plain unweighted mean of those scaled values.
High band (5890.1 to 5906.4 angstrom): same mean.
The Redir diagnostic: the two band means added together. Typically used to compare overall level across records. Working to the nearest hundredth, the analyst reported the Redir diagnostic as 2.20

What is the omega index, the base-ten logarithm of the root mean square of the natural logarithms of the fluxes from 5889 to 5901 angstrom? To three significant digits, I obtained 0.524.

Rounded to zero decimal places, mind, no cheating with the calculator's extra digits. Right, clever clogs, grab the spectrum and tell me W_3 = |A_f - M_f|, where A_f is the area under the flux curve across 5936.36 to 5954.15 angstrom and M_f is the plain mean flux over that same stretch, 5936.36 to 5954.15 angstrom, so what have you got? 539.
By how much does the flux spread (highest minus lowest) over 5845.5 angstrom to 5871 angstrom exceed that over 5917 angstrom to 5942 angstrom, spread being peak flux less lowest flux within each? -0.6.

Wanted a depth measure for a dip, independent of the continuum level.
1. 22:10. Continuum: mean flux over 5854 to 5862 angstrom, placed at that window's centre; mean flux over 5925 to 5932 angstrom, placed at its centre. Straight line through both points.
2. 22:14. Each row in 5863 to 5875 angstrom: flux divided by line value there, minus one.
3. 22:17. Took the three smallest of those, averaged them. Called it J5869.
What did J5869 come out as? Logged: -0.016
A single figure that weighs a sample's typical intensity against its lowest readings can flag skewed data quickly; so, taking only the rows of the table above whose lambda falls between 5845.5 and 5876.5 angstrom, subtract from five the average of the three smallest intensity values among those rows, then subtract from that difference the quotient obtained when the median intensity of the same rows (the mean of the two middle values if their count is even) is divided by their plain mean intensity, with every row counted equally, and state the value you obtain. -27.7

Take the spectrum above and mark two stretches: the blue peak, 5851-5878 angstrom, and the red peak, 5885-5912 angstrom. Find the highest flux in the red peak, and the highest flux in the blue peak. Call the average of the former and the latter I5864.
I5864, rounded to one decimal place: 32.3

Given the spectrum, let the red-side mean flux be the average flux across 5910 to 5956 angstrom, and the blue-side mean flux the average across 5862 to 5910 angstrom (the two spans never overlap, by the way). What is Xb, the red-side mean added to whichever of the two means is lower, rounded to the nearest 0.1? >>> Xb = 63.1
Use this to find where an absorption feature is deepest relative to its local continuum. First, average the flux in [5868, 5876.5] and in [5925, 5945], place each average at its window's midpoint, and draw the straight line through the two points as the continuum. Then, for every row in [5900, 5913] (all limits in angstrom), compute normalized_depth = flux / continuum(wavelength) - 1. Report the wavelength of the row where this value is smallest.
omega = 5900.24 angstrom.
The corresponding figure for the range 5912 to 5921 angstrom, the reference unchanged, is 5912.48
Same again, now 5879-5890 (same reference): 5889.38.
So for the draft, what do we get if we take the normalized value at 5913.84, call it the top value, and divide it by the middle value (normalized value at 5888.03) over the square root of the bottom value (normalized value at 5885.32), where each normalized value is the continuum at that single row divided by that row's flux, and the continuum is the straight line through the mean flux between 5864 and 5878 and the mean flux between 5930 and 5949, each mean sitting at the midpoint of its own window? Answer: 0.97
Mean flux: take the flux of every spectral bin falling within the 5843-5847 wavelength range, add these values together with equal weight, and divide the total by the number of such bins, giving 33.6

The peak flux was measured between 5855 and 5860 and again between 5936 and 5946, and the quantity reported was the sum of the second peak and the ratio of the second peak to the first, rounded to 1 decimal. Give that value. 34.7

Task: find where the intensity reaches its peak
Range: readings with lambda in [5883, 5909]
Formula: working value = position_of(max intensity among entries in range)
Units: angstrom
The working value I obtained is 5883.96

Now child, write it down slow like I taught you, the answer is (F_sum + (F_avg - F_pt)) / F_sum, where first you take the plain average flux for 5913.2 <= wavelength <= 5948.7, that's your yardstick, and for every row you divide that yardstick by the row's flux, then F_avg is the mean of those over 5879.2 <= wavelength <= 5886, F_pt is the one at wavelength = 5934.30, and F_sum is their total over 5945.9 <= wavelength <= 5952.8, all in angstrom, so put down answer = 1.01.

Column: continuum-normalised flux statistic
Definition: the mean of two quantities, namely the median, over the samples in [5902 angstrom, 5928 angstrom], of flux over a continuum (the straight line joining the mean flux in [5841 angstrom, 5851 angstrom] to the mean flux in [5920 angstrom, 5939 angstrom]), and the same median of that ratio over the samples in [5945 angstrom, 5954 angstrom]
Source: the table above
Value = 0.964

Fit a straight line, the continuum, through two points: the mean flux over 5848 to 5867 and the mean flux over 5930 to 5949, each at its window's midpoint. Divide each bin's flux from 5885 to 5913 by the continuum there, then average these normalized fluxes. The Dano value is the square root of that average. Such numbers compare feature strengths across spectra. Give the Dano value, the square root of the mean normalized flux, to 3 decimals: 0.960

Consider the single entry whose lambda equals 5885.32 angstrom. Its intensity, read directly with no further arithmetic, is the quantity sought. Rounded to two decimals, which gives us 31.60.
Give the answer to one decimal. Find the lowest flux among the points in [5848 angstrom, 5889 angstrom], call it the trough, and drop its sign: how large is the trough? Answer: 29.4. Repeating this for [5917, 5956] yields 31.3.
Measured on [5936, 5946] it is 31.7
